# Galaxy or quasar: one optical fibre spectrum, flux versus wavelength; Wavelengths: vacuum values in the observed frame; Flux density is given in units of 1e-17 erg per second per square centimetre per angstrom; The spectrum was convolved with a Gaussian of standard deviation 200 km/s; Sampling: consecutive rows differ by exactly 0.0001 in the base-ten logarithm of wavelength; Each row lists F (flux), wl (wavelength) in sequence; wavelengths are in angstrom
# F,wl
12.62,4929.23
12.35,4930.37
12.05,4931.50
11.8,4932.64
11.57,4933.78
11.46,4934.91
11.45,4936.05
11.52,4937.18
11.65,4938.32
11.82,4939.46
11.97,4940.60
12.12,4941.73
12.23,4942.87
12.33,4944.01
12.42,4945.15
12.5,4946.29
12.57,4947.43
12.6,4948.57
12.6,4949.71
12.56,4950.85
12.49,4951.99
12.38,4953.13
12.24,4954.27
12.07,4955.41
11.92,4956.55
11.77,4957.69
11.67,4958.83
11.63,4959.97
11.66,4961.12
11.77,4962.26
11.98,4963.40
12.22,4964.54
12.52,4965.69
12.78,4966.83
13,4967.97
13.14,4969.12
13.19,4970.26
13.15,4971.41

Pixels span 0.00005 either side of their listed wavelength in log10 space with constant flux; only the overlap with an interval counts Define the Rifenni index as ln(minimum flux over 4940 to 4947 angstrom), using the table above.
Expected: 2.48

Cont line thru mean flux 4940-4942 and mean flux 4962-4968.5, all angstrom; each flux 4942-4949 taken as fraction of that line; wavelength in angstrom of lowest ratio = 4942.87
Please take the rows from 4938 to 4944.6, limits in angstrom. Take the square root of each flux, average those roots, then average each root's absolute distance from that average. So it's 0.030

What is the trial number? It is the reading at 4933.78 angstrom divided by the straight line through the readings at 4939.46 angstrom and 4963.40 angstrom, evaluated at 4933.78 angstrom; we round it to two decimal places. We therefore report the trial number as 0.98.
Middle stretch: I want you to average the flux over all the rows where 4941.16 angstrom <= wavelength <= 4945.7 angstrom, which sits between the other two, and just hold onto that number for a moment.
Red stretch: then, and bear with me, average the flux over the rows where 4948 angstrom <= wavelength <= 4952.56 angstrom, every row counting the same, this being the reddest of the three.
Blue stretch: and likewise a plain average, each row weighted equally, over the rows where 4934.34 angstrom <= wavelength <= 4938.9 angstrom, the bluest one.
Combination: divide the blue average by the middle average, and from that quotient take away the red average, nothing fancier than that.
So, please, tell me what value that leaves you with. -11.6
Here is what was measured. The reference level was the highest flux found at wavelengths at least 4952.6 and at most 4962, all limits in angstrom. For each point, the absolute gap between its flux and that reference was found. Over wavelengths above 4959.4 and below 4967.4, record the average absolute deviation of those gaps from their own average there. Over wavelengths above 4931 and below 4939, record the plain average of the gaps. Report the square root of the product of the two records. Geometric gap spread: 0.389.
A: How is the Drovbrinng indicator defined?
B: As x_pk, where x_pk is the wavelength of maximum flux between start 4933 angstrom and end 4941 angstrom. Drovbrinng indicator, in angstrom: 4940.60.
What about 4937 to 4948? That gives 4947.43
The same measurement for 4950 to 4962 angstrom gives 4950.85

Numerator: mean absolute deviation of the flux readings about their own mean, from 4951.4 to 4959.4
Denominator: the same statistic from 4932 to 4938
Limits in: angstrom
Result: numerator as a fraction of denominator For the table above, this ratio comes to 2.5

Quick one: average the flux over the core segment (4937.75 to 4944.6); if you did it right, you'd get 12.0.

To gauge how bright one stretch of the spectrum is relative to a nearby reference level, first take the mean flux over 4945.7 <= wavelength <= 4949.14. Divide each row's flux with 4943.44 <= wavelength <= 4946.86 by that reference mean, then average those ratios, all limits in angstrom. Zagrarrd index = 0.99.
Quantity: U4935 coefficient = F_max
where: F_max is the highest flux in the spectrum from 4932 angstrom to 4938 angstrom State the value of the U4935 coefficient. 11.8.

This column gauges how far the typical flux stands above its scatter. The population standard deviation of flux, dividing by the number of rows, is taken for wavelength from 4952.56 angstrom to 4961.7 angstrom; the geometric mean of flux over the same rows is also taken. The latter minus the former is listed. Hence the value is 11.65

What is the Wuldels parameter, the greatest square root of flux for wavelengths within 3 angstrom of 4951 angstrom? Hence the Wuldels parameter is 3.55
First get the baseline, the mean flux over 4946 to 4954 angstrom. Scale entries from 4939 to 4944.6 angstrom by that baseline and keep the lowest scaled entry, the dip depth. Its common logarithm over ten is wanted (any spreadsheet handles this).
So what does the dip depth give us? -0.0025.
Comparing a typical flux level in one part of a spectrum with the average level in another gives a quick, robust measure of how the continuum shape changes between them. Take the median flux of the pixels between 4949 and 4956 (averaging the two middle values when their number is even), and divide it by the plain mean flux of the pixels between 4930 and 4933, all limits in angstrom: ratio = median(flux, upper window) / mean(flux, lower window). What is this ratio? 1.03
